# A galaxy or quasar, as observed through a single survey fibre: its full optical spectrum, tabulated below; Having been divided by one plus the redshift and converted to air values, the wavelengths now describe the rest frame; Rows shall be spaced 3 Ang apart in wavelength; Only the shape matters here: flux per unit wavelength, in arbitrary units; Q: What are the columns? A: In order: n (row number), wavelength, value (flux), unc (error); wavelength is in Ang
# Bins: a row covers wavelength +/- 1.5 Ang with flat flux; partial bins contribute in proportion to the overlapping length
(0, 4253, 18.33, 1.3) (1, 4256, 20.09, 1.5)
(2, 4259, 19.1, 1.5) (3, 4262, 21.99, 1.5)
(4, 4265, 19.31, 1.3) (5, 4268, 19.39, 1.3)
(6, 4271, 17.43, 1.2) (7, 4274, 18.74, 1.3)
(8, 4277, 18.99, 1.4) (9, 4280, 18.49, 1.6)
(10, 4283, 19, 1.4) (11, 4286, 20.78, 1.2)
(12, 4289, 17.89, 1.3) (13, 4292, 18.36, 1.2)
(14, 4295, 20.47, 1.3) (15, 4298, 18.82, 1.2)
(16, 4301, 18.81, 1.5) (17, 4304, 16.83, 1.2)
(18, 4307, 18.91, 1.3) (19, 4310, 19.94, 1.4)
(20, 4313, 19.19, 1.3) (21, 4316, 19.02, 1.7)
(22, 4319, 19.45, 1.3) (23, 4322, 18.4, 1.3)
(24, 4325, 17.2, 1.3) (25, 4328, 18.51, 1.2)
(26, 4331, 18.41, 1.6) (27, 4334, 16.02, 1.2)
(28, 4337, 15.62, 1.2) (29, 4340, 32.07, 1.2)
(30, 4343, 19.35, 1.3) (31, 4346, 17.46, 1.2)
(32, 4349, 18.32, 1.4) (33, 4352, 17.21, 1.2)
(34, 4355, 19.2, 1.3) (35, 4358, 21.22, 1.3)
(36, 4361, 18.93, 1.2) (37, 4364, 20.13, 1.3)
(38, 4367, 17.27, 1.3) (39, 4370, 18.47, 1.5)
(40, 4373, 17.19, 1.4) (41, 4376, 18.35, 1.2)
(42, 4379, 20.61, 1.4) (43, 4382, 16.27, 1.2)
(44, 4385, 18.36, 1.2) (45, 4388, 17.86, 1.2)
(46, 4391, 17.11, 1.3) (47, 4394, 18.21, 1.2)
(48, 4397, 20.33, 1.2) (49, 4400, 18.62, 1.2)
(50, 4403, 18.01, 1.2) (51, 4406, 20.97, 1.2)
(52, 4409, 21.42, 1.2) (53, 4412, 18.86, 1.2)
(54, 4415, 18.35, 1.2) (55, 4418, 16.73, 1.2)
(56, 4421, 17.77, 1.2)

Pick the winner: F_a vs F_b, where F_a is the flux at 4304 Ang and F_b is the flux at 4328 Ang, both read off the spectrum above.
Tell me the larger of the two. 19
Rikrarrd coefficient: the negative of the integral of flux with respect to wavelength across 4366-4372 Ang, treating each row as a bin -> -107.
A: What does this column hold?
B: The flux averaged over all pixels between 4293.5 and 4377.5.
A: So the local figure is 19.0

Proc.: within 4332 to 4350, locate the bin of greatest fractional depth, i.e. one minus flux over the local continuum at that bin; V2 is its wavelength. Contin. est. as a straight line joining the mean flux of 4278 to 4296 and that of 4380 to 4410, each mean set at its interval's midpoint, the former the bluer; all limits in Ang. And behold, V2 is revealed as 4337 Ang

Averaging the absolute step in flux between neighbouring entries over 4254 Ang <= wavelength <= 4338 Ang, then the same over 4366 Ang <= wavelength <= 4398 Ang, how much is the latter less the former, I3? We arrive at 0.46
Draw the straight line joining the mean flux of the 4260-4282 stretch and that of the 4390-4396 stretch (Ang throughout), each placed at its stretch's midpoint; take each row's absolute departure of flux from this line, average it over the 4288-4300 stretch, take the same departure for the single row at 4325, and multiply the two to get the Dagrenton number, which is 1.1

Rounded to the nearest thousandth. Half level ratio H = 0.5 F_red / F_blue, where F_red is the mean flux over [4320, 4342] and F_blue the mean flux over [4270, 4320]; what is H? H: 0.515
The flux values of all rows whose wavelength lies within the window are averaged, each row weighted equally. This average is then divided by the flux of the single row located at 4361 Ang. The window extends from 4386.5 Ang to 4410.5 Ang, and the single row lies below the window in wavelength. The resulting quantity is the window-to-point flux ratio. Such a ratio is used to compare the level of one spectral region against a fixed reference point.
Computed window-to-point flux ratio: 1.01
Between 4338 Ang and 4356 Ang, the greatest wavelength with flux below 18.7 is 4352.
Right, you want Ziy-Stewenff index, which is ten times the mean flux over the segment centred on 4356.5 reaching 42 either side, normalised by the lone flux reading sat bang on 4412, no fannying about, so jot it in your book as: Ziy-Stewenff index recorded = 10.0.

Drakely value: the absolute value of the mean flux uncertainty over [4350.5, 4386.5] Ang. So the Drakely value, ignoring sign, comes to 1.29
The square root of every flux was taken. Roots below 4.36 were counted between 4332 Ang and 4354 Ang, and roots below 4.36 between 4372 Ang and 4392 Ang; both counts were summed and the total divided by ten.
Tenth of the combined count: 1.10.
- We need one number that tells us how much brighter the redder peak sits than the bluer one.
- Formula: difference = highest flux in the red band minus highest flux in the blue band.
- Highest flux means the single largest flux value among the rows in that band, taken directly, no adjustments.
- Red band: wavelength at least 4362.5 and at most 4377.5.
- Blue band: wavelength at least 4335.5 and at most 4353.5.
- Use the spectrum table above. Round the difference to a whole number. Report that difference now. -12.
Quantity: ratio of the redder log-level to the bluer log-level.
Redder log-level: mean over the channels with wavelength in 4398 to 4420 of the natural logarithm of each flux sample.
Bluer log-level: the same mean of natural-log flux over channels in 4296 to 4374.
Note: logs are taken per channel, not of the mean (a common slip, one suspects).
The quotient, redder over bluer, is 1.00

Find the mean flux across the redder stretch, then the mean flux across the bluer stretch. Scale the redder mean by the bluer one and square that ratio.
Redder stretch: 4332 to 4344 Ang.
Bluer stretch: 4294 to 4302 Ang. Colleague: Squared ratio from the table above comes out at 1.15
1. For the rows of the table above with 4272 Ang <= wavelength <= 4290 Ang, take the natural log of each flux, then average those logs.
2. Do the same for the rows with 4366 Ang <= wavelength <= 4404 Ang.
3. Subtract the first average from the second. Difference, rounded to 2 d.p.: -0.04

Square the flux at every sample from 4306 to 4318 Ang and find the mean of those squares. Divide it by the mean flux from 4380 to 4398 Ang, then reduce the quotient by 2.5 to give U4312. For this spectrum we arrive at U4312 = 18.1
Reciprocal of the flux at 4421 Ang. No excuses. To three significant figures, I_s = 0.0563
